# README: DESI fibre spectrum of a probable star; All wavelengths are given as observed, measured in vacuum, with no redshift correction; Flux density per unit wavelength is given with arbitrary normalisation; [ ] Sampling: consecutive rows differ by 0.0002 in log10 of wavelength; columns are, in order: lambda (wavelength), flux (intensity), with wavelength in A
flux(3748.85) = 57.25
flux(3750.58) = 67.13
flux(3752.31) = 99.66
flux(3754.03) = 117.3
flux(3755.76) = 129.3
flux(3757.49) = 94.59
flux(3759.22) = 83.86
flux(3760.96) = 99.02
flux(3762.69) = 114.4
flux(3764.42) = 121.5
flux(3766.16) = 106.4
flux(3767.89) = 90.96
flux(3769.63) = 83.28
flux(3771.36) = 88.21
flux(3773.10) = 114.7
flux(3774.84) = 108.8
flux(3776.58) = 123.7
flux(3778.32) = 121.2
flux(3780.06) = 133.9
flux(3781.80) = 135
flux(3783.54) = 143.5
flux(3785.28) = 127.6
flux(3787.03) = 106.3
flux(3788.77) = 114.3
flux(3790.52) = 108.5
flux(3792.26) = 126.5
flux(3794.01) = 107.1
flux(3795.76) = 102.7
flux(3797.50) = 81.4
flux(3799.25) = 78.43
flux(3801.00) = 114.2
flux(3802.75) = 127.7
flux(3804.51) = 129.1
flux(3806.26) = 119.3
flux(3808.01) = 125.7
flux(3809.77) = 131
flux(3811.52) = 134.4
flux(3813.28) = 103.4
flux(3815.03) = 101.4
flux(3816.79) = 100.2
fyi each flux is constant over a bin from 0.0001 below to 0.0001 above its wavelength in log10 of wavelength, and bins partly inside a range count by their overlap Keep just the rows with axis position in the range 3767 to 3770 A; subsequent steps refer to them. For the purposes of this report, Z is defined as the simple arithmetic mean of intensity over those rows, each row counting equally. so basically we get 87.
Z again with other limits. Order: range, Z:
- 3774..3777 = 116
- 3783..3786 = 136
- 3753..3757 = 123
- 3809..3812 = 133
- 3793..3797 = 105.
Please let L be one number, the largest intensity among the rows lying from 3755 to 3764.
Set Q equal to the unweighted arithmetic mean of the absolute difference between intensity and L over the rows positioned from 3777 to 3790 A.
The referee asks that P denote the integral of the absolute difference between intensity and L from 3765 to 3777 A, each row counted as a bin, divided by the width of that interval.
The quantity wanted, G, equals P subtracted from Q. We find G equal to -17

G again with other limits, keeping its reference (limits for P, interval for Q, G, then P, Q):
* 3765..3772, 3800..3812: -30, 36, 5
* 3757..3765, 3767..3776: 5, 27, 32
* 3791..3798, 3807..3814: -14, 23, 9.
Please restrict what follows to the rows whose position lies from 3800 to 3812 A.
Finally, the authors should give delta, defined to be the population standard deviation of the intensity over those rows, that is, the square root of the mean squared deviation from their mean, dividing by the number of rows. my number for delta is 6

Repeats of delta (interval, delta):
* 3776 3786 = 8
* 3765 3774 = 12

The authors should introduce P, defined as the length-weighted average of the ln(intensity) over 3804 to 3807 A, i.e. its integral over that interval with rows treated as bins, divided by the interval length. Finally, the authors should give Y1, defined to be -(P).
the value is -4.82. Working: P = 4.82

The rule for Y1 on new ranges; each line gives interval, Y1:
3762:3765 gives -4.77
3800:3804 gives -4.78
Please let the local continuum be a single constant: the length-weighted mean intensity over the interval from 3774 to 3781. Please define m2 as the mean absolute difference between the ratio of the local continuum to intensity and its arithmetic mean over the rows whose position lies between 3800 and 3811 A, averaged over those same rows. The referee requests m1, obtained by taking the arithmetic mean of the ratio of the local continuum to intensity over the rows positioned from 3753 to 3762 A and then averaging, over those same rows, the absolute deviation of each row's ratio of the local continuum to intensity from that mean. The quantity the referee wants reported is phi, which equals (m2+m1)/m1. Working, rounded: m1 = 0.160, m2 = 0.042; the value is 1.3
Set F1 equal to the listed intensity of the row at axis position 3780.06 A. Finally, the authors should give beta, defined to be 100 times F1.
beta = 13390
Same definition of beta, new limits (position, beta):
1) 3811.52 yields 13440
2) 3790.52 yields 10850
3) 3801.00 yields 11420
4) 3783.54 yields 14350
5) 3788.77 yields 11430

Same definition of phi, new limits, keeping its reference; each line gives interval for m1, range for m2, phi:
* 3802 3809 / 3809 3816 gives 6.5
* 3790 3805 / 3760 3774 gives 1.8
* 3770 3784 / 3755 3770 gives 2.3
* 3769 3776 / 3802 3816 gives 1.5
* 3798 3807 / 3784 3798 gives 1.6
